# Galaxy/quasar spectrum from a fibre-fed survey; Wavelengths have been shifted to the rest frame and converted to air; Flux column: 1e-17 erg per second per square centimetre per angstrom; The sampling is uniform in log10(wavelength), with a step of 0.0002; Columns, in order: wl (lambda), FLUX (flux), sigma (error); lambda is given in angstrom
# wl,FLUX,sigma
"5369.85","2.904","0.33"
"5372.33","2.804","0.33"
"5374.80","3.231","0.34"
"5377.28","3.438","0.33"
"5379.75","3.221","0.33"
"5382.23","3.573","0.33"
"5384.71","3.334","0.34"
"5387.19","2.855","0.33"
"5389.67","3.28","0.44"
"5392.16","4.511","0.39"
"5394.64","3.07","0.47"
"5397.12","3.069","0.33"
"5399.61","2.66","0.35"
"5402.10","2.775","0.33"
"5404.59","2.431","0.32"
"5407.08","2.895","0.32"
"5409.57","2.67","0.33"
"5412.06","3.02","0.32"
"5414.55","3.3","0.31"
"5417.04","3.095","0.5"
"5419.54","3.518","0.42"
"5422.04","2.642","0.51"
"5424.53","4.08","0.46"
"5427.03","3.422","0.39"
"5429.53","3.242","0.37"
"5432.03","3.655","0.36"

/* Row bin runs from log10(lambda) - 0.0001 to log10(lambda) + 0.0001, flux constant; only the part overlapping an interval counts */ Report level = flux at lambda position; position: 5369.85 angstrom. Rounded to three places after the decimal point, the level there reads 2.904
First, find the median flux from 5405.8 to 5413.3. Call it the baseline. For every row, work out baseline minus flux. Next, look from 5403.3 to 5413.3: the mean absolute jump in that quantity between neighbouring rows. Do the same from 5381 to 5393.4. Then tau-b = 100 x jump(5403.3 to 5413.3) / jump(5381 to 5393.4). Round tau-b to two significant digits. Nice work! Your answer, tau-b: 58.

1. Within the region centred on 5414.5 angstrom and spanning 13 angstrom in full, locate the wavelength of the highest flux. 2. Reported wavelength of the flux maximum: 5419.54 angstrom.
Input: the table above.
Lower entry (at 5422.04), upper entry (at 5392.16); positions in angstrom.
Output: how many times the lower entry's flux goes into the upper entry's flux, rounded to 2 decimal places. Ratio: 1.71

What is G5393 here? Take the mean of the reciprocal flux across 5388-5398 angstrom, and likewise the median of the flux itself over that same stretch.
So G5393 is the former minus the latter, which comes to -2.88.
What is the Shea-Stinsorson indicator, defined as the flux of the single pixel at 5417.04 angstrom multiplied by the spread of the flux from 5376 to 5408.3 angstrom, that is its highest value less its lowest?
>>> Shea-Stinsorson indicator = 6.4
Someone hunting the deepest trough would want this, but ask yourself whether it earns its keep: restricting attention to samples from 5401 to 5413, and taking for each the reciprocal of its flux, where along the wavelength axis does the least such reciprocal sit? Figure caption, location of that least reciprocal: 5412.06 angstrom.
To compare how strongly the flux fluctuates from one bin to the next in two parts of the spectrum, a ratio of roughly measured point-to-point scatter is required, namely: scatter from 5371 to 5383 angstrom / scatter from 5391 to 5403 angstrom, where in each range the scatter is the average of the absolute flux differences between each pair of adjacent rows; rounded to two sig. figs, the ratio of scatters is 0.61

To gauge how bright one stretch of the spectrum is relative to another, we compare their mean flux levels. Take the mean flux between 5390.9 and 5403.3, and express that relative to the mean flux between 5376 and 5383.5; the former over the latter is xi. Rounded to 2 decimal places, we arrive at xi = 0.94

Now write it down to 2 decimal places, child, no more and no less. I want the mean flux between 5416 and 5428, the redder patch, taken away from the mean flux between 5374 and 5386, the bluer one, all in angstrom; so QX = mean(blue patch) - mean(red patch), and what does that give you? 0.01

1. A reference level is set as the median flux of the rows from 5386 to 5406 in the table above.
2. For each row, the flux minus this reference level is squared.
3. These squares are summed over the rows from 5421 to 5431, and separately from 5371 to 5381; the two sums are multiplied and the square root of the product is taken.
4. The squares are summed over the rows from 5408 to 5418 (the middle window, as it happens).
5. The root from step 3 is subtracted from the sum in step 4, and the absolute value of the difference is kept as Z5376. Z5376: 0.58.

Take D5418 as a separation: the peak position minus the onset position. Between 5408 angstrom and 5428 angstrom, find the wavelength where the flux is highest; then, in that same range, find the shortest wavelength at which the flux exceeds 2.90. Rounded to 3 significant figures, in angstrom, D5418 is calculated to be 12.5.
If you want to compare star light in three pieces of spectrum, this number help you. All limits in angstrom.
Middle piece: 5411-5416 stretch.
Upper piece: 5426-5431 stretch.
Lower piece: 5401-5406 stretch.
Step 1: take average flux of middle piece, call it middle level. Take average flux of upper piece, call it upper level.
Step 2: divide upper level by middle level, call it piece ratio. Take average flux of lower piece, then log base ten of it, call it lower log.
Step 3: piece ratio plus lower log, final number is 1.47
